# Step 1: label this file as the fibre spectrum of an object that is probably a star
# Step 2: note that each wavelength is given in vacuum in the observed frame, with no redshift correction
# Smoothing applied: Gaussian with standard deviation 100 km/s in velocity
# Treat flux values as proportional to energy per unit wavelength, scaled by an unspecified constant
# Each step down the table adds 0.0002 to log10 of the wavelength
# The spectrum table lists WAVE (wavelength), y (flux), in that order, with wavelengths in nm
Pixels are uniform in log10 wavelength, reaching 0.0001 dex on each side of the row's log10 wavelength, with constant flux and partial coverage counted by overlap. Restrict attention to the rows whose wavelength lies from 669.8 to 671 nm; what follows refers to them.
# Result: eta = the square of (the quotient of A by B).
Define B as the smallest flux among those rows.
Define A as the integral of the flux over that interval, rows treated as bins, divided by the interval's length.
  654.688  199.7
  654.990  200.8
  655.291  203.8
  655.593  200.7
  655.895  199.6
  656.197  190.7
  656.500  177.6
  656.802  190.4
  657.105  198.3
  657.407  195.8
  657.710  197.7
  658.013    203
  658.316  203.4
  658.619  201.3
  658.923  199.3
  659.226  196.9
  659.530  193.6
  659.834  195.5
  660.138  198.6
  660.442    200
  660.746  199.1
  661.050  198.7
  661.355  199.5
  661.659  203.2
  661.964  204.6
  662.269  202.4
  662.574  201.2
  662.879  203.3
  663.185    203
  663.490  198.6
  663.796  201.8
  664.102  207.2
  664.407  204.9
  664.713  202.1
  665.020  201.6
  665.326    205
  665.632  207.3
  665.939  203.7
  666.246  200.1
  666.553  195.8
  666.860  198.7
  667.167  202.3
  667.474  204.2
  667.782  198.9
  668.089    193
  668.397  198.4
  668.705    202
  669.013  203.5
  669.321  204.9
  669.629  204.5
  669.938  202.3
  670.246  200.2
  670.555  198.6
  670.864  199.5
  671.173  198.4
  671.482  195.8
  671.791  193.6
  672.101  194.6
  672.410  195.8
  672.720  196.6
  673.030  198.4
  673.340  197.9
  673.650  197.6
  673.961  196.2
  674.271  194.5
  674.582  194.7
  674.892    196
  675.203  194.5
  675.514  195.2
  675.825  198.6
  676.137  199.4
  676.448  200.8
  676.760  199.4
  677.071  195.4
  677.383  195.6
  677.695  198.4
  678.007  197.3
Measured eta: 1.02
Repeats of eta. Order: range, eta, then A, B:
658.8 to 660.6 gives 1.04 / 197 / 193.6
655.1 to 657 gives 1.19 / 194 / 177.6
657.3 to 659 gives 1.05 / 200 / 195.8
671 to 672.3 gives 1.02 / 196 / 193.6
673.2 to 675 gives 1.02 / 196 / 194.5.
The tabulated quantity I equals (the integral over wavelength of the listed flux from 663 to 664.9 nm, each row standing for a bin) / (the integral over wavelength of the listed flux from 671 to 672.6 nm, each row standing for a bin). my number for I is 1.23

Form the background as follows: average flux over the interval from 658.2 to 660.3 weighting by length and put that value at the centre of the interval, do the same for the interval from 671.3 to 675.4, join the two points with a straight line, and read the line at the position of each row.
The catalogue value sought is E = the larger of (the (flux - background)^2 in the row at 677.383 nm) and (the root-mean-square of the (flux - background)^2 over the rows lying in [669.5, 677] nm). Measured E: 17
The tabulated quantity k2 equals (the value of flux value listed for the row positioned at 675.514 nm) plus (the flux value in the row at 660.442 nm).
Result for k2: 395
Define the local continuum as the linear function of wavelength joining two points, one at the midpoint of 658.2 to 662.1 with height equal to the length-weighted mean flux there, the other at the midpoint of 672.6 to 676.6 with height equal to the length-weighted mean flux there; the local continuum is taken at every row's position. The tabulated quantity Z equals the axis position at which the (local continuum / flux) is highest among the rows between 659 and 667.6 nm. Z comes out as 659.530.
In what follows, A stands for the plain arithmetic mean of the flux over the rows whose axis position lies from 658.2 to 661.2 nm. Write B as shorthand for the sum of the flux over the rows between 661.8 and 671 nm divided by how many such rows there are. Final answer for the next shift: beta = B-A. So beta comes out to 3.1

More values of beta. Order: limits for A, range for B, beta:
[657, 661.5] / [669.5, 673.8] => -0.6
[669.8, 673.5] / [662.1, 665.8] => 5.6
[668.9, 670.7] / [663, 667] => 0.0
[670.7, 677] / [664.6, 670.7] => 4.5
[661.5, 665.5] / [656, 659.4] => -7.1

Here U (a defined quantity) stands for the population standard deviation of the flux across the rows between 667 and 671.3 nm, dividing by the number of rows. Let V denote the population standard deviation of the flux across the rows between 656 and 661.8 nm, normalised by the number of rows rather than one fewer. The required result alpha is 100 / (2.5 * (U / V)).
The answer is 74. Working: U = 3.1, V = 5.8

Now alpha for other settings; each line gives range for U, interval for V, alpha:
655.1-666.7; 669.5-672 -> 24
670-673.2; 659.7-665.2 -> 53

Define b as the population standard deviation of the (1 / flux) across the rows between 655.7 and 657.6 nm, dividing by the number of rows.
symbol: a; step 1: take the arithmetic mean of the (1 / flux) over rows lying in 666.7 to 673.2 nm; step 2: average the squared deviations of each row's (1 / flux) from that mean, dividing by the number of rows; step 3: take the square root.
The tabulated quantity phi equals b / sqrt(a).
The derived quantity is 0.022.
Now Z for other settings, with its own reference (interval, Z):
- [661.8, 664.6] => 663.490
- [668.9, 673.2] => 671.791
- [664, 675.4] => 668.089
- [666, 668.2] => 668.089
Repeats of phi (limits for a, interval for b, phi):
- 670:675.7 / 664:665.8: 0.008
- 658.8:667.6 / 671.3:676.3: 0.005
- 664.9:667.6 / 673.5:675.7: 0.003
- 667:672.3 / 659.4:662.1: 0.008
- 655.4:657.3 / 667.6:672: 0.006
